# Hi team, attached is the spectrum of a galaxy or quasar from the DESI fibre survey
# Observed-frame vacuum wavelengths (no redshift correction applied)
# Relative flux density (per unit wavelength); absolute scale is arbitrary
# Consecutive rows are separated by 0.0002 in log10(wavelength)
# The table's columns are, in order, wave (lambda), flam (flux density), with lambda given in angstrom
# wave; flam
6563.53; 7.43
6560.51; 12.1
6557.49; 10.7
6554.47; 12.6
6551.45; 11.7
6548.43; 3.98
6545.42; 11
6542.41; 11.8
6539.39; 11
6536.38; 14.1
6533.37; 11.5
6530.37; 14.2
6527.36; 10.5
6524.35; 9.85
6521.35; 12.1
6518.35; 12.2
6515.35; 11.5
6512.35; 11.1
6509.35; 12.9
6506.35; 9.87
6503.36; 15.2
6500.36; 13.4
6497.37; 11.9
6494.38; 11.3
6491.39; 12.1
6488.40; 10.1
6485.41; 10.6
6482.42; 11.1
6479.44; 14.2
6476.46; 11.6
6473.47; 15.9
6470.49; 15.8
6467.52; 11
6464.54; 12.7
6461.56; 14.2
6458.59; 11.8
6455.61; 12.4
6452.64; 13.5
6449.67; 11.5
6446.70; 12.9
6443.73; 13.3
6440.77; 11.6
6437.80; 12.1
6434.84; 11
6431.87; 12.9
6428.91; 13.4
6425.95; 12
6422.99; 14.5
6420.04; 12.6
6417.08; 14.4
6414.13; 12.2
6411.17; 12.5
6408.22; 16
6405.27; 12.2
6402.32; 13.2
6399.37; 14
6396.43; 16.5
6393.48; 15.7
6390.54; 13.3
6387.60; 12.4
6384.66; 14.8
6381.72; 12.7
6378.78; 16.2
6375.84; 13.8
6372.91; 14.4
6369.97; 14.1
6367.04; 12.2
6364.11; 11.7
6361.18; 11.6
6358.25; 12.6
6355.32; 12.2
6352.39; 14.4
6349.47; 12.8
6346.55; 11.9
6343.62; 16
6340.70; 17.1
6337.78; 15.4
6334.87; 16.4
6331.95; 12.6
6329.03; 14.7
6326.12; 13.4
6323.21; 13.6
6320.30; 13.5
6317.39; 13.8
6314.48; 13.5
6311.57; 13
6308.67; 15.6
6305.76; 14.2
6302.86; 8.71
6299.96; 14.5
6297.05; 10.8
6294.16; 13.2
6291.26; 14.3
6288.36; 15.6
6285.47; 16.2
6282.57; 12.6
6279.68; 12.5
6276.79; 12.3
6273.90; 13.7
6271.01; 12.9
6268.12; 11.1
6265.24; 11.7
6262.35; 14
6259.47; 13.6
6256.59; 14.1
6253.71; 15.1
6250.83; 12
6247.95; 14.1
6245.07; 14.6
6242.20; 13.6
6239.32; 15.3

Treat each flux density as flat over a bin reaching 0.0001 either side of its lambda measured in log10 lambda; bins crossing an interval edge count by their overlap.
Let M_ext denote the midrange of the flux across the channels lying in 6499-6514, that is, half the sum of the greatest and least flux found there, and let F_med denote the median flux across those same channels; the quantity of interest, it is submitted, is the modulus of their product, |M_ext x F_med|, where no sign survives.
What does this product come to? 162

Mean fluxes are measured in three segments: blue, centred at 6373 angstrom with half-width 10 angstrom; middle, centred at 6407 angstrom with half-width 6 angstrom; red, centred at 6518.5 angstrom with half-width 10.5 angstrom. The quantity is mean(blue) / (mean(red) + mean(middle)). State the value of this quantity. 0.55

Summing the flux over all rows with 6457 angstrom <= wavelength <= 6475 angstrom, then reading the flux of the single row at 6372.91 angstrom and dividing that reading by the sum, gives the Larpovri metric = 0.18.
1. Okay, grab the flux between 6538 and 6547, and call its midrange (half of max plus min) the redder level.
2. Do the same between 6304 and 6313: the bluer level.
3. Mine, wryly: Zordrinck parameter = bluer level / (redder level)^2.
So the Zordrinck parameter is 0.110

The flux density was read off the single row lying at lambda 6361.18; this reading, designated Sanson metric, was 11.6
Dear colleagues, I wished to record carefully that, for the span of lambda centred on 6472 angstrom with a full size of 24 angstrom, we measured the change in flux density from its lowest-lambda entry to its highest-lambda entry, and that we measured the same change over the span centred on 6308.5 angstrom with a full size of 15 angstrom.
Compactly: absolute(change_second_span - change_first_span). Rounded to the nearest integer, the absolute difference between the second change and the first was 8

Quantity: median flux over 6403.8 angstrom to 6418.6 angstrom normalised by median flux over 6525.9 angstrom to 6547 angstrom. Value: 1.09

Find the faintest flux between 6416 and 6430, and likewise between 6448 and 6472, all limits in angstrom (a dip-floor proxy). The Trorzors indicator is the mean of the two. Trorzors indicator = 11.5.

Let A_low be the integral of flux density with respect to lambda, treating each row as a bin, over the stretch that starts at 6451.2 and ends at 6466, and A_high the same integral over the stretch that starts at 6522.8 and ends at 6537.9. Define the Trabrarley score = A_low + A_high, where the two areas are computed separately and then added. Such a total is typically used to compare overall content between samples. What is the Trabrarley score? 373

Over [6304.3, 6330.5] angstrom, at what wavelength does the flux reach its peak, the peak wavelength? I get 6308.67 angstrom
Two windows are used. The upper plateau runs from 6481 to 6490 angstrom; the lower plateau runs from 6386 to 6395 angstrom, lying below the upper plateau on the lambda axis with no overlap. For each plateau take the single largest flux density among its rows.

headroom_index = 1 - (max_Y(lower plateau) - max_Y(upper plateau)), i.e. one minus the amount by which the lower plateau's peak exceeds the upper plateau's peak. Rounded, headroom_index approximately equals -4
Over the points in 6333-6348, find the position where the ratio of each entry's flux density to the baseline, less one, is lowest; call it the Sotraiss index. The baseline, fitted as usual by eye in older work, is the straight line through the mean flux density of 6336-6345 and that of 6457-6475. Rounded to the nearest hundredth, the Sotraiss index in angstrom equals 6346.55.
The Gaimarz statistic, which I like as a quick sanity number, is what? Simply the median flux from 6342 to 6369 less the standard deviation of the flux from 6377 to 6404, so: 10.7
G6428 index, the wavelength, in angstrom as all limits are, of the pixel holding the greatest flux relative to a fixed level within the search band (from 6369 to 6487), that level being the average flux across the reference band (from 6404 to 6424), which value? 6396.43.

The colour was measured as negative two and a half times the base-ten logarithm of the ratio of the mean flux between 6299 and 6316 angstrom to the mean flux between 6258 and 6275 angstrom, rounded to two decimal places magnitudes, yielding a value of -0.03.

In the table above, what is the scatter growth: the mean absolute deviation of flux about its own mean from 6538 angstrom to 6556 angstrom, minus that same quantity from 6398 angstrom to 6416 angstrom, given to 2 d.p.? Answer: 1.02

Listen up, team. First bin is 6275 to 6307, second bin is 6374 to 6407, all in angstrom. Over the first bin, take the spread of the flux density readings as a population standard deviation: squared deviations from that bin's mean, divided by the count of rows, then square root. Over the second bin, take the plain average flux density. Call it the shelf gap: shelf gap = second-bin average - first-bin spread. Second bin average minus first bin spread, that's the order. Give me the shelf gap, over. 12.0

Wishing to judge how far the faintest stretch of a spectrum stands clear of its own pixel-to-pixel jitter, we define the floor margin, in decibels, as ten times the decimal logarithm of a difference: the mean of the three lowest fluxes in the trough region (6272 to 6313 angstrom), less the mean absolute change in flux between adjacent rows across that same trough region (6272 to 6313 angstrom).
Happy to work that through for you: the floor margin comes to 9.2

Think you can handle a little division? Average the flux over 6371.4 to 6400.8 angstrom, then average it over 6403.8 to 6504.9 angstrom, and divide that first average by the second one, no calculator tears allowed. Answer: 1.13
